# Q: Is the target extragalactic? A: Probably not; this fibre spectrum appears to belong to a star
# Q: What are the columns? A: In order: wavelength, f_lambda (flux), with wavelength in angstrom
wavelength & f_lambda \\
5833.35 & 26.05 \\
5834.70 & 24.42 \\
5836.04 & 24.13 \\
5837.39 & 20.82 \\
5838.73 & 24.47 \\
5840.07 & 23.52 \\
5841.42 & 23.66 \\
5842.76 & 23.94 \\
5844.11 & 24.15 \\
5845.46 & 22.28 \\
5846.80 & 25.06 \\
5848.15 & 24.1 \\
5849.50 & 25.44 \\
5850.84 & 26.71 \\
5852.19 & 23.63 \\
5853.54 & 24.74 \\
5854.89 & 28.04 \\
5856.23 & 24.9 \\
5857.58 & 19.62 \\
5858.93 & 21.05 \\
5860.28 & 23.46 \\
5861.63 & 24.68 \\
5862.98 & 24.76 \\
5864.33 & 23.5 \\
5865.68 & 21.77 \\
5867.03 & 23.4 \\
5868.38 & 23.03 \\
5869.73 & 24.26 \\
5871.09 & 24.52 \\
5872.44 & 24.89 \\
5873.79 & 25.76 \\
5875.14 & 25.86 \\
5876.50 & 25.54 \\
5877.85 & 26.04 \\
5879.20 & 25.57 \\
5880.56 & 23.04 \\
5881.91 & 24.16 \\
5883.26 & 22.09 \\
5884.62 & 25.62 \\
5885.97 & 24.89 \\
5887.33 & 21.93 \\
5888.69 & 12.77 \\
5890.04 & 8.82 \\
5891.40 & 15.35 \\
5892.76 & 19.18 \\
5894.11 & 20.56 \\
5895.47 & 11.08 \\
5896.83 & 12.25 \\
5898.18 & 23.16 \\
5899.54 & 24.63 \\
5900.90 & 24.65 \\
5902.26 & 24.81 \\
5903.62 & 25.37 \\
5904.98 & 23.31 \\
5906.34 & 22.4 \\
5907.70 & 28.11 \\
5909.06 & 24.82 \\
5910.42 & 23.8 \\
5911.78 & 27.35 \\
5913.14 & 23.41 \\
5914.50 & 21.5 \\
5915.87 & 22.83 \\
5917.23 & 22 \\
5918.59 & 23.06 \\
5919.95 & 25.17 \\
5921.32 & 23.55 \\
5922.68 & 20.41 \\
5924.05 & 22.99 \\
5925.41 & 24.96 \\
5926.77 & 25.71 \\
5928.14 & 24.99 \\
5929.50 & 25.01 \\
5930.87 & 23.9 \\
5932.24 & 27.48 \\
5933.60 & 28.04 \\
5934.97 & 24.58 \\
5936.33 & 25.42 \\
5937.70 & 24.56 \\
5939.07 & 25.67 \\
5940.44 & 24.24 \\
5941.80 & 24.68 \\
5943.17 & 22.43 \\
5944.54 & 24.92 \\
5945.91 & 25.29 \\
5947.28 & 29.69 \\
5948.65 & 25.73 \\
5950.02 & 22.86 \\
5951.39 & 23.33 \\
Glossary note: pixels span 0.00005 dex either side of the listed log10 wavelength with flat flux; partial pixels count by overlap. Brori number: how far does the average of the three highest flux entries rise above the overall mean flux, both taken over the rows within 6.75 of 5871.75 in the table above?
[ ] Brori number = 1.4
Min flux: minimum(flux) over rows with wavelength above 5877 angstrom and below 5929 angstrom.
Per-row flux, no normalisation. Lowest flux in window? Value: 8.82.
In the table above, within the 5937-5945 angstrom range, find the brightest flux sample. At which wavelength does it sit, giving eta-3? 5939.07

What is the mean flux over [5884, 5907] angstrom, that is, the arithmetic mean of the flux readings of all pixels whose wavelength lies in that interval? 20.0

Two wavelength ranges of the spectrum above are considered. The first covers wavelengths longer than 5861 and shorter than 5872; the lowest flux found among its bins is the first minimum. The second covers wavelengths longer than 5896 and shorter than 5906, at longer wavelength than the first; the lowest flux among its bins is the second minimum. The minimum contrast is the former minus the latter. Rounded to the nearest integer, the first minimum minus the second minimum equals 10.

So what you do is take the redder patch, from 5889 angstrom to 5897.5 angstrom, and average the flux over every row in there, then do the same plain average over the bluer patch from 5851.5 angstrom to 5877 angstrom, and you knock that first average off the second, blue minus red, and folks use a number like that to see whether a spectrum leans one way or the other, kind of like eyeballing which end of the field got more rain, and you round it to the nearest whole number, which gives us 10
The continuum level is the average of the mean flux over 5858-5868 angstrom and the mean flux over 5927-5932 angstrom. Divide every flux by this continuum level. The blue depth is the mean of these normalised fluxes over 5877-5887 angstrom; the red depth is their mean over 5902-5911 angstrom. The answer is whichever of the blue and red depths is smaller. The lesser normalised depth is 1.02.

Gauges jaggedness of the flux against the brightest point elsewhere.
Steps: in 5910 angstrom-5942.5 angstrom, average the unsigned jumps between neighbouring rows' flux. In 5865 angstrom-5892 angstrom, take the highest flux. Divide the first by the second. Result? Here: 0.065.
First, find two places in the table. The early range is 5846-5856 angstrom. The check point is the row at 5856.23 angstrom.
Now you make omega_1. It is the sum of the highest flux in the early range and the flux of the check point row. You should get 52.9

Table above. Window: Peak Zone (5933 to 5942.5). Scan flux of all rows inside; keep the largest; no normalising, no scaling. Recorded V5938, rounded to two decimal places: 28.04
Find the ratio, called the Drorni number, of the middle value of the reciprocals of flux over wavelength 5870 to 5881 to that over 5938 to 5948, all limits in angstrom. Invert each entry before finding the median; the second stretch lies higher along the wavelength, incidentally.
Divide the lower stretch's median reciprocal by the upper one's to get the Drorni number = 0.98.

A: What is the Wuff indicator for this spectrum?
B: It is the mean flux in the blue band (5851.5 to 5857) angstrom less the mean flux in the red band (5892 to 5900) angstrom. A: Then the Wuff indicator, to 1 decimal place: 6.9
